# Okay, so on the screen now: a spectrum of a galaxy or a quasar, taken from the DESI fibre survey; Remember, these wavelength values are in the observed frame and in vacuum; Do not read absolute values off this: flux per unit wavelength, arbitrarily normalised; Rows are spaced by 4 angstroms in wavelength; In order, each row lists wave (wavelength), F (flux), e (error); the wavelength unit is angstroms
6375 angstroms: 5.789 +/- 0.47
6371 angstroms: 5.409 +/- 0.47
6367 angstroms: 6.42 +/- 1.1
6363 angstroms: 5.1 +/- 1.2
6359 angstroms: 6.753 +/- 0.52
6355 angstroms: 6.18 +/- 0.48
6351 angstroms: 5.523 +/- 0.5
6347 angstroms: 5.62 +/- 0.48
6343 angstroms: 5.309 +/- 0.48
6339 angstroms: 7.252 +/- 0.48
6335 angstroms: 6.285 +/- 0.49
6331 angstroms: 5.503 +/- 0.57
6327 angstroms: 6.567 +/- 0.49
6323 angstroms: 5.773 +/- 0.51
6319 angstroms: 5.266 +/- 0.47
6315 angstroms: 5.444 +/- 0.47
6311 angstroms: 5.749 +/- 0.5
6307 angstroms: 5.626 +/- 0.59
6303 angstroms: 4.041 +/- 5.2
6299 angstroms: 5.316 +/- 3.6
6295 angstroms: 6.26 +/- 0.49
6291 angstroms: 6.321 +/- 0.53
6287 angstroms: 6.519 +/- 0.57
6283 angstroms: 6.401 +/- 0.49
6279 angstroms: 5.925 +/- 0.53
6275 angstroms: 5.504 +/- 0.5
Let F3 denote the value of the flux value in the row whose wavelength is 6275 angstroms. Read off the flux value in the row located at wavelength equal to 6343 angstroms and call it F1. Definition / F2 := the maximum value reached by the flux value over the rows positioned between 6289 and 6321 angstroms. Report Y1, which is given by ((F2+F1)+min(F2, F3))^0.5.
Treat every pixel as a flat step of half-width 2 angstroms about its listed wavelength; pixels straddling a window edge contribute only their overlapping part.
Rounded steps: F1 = 5.309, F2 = 6.321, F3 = 5.504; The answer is 4.14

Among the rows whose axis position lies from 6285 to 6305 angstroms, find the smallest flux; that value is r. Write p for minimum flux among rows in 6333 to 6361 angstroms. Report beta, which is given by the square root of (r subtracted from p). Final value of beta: 1.126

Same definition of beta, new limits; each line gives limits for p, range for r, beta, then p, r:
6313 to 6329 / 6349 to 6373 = 0.407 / 5.266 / 5.1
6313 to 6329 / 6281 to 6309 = 1.107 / 5.266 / 4.041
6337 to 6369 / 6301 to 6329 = 1.029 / 5.1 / 4.041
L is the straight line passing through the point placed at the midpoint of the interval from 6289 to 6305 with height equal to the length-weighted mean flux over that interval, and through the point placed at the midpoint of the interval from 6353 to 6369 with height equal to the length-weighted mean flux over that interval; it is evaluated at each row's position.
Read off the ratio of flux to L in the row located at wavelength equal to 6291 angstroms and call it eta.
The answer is 1.17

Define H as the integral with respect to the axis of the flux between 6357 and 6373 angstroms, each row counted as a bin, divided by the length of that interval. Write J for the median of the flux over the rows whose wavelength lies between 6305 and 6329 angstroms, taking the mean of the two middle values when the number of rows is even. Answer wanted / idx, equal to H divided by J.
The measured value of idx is 1.04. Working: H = 5.92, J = 5.69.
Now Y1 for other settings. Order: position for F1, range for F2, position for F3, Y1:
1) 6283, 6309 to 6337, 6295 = 4.38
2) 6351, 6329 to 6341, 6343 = 4.25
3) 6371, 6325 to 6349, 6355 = 4.34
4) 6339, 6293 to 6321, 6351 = 4.36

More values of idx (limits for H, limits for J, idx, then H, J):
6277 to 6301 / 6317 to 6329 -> 1.06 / 6.12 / 5.77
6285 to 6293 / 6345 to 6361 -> 1.09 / 6.42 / 5.90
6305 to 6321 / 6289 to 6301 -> 0.88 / 5.52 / 6.26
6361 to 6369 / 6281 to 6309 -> 0.92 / 5.76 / 6.26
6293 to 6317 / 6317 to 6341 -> 0.90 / 5.41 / 6.03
